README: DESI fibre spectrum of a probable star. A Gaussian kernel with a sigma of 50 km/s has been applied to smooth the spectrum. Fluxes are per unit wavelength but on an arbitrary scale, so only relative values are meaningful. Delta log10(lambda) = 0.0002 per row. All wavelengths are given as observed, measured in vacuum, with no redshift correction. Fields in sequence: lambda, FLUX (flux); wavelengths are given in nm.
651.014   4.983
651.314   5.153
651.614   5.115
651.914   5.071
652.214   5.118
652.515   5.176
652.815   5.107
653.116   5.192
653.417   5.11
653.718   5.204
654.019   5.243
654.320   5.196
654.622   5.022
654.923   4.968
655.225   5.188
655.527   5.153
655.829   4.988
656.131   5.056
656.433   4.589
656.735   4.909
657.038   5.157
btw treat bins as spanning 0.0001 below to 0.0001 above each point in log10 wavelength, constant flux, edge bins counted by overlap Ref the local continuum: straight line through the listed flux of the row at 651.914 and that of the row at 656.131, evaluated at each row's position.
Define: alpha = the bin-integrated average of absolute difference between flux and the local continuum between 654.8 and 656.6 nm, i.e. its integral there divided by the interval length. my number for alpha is 0.14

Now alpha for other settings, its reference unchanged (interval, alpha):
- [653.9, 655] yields 0.11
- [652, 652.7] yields 0.07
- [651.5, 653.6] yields 0.06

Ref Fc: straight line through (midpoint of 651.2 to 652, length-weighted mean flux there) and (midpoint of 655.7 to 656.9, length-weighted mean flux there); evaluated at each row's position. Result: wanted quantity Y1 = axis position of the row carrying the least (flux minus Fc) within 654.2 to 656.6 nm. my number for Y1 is 656.433 nm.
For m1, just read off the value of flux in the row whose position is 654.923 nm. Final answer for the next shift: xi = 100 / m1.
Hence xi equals 20.1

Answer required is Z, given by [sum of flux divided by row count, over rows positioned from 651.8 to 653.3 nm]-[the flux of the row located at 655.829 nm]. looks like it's 0.14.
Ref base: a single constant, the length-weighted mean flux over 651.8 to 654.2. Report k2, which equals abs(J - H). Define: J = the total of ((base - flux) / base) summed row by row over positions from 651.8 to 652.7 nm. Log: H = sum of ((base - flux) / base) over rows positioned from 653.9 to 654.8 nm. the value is 0.019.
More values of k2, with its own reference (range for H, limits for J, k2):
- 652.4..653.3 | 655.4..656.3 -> 0.054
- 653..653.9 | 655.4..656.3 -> 0.060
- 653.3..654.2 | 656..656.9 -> 0.195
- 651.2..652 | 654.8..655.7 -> 0.006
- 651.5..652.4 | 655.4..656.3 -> 0.021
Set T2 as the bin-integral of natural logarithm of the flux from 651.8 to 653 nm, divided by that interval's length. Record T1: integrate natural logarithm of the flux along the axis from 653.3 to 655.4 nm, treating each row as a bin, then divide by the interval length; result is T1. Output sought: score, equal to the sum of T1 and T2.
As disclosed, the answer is 3.27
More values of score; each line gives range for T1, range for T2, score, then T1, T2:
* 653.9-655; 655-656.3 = 3.26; 1.63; 1.63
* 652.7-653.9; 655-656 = 3.27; 1.64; 1.63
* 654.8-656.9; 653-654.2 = 3.25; 1.60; 1.65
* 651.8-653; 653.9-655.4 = 3.27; 1.63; 1.63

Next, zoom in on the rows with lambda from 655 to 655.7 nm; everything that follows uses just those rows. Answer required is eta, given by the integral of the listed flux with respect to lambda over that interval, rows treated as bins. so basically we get 3.60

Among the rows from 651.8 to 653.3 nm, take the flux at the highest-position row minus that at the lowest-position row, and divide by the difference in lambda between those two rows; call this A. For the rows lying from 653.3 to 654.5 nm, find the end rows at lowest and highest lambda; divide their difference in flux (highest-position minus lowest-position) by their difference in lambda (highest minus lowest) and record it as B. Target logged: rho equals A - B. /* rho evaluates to 0.0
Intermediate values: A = 0.10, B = 0.10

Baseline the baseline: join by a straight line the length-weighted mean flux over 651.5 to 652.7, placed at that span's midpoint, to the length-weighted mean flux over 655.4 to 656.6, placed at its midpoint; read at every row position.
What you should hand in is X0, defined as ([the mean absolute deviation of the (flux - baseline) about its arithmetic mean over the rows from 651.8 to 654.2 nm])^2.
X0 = 0.005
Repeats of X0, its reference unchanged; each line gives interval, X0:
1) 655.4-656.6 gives 0.028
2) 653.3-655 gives 0.007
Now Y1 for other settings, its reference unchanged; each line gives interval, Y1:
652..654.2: 652.214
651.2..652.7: 651.914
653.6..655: 654.923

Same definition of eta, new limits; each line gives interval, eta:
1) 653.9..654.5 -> 3.12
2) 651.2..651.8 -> 3.08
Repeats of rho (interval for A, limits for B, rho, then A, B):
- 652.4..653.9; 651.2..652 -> 0.2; 0.02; -0.14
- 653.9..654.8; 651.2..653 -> -0.3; -0.37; -0.03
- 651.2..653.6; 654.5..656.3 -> 0.0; -0.02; 0.02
